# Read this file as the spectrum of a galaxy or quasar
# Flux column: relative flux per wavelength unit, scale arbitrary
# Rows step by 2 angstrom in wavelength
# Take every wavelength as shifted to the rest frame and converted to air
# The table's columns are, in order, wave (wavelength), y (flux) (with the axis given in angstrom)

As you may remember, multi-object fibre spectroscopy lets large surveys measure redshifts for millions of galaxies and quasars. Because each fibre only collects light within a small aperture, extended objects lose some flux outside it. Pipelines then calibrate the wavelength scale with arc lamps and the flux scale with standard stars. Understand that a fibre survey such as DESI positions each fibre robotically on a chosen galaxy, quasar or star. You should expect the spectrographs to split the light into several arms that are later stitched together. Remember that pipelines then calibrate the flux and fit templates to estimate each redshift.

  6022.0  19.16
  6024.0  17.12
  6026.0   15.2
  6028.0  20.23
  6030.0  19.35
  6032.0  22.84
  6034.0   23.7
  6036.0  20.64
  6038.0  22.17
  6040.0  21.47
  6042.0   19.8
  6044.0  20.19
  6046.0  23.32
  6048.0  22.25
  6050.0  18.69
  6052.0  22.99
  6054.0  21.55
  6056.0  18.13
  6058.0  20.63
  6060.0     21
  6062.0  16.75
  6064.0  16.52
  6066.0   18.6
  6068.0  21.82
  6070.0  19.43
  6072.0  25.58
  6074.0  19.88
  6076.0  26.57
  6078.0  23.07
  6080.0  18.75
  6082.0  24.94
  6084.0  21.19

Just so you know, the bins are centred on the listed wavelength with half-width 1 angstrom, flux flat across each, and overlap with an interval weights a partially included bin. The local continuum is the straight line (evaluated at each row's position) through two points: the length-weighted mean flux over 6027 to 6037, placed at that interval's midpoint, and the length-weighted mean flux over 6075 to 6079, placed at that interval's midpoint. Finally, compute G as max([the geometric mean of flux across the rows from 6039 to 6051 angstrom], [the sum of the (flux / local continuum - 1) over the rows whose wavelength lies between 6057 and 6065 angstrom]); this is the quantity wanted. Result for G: 21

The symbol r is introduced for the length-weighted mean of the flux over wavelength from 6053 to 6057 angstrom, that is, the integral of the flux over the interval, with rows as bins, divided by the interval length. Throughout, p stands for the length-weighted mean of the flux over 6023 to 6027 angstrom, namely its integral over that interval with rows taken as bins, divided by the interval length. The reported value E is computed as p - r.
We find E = -3.7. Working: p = 16.2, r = 19.8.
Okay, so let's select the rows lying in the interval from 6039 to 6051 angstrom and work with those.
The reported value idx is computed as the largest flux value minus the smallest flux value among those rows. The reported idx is 4.6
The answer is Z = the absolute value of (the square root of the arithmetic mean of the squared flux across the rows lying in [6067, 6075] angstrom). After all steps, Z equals 21.8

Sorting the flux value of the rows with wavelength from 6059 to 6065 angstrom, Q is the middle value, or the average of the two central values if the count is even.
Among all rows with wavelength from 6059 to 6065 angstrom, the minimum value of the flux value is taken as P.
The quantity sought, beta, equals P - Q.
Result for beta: 0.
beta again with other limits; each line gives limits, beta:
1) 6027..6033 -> -1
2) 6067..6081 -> -3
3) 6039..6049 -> -2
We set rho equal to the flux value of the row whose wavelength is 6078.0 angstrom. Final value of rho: 23.07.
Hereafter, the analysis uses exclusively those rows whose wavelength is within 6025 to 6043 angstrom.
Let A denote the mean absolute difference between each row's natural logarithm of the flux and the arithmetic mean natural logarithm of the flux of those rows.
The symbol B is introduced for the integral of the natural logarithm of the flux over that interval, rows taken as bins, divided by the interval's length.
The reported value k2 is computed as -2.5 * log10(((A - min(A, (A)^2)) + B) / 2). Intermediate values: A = 0.09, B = 3.02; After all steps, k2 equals -0.475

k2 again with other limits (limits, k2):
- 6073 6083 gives -0.516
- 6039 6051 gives -0.476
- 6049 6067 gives -0.457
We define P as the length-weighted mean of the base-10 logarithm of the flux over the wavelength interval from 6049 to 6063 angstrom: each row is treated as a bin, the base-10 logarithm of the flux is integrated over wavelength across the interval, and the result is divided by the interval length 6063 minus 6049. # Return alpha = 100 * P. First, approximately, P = 1.30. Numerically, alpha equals 130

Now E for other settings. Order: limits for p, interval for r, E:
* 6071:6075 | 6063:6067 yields 5.2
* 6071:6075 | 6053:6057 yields 2.9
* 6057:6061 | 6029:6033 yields -0.3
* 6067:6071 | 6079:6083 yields -1.2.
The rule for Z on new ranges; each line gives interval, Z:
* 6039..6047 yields 21.2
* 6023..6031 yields 18.1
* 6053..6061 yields 20.4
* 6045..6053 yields 21.9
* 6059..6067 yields 18.3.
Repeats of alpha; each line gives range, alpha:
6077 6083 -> 134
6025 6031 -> 126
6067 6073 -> 135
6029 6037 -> 133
